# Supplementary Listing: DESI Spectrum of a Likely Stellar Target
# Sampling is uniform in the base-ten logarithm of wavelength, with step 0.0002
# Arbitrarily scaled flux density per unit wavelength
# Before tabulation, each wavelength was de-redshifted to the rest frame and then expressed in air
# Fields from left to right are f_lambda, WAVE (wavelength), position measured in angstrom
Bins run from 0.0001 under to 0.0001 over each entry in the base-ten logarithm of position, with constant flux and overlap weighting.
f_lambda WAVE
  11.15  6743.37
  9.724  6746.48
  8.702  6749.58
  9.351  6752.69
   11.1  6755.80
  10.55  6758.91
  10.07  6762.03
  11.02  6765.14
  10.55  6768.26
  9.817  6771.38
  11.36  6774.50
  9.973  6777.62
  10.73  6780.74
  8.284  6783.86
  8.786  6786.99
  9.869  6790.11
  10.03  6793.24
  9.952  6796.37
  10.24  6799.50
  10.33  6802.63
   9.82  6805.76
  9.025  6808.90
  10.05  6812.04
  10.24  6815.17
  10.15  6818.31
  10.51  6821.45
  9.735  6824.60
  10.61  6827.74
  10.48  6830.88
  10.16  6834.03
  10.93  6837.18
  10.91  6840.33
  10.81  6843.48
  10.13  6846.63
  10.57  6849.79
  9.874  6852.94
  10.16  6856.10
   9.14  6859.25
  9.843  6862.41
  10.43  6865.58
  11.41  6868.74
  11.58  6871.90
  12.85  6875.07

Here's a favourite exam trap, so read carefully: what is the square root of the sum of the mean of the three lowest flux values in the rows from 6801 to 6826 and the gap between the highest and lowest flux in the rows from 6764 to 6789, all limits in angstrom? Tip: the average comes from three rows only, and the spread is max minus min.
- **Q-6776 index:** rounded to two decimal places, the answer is 3.55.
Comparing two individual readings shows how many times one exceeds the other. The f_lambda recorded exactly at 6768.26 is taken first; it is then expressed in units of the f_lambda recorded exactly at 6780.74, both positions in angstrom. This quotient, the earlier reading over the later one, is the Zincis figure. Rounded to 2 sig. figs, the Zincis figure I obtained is 0.98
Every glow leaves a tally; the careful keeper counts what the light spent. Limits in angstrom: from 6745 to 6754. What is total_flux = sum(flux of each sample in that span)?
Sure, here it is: 27.8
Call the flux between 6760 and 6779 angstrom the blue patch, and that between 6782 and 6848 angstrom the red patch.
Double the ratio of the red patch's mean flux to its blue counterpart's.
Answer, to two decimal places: 1.92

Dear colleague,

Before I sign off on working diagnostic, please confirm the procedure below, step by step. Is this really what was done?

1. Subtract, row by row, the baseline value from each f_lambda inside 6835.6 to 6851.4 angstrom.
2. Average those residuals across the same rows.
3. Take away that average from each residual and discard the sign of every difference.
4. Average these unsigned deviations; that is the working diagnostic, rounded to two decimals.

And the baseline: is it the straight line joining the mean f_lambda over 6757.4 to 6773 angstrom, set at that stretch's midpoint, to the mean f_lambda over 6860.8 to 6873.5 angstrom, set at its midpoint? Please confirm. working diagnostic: 0.27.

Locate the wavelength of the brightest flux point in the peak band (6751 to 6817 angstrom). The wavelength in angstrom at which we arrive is 6774.50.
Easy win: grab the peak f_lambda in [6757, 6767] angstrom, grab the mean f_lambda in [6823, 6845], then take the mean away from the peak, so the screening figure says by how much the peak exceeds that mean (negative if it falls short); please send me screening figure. 0.50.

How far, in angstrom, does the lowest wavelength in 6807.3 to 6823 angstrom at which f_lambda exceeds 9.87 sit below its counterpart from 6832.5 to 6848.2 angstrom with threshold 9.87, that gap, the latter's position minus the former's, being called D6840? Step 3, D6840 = 22.0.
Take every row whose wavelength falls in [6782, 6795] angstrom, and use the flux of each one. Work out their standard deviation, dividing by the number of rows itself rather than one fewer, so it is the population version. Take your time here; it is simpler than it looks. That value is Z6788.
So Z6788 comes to 0.73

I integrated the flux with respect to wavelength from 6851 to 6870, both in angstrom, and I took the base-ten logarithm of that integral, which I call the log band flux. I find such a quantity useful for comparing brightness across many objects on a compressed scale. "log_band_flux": 2.28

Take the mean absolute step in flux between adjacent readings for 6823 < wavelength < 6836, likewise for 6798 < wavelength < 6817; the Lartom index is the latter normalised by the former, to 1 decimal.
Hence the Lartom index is 1.2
